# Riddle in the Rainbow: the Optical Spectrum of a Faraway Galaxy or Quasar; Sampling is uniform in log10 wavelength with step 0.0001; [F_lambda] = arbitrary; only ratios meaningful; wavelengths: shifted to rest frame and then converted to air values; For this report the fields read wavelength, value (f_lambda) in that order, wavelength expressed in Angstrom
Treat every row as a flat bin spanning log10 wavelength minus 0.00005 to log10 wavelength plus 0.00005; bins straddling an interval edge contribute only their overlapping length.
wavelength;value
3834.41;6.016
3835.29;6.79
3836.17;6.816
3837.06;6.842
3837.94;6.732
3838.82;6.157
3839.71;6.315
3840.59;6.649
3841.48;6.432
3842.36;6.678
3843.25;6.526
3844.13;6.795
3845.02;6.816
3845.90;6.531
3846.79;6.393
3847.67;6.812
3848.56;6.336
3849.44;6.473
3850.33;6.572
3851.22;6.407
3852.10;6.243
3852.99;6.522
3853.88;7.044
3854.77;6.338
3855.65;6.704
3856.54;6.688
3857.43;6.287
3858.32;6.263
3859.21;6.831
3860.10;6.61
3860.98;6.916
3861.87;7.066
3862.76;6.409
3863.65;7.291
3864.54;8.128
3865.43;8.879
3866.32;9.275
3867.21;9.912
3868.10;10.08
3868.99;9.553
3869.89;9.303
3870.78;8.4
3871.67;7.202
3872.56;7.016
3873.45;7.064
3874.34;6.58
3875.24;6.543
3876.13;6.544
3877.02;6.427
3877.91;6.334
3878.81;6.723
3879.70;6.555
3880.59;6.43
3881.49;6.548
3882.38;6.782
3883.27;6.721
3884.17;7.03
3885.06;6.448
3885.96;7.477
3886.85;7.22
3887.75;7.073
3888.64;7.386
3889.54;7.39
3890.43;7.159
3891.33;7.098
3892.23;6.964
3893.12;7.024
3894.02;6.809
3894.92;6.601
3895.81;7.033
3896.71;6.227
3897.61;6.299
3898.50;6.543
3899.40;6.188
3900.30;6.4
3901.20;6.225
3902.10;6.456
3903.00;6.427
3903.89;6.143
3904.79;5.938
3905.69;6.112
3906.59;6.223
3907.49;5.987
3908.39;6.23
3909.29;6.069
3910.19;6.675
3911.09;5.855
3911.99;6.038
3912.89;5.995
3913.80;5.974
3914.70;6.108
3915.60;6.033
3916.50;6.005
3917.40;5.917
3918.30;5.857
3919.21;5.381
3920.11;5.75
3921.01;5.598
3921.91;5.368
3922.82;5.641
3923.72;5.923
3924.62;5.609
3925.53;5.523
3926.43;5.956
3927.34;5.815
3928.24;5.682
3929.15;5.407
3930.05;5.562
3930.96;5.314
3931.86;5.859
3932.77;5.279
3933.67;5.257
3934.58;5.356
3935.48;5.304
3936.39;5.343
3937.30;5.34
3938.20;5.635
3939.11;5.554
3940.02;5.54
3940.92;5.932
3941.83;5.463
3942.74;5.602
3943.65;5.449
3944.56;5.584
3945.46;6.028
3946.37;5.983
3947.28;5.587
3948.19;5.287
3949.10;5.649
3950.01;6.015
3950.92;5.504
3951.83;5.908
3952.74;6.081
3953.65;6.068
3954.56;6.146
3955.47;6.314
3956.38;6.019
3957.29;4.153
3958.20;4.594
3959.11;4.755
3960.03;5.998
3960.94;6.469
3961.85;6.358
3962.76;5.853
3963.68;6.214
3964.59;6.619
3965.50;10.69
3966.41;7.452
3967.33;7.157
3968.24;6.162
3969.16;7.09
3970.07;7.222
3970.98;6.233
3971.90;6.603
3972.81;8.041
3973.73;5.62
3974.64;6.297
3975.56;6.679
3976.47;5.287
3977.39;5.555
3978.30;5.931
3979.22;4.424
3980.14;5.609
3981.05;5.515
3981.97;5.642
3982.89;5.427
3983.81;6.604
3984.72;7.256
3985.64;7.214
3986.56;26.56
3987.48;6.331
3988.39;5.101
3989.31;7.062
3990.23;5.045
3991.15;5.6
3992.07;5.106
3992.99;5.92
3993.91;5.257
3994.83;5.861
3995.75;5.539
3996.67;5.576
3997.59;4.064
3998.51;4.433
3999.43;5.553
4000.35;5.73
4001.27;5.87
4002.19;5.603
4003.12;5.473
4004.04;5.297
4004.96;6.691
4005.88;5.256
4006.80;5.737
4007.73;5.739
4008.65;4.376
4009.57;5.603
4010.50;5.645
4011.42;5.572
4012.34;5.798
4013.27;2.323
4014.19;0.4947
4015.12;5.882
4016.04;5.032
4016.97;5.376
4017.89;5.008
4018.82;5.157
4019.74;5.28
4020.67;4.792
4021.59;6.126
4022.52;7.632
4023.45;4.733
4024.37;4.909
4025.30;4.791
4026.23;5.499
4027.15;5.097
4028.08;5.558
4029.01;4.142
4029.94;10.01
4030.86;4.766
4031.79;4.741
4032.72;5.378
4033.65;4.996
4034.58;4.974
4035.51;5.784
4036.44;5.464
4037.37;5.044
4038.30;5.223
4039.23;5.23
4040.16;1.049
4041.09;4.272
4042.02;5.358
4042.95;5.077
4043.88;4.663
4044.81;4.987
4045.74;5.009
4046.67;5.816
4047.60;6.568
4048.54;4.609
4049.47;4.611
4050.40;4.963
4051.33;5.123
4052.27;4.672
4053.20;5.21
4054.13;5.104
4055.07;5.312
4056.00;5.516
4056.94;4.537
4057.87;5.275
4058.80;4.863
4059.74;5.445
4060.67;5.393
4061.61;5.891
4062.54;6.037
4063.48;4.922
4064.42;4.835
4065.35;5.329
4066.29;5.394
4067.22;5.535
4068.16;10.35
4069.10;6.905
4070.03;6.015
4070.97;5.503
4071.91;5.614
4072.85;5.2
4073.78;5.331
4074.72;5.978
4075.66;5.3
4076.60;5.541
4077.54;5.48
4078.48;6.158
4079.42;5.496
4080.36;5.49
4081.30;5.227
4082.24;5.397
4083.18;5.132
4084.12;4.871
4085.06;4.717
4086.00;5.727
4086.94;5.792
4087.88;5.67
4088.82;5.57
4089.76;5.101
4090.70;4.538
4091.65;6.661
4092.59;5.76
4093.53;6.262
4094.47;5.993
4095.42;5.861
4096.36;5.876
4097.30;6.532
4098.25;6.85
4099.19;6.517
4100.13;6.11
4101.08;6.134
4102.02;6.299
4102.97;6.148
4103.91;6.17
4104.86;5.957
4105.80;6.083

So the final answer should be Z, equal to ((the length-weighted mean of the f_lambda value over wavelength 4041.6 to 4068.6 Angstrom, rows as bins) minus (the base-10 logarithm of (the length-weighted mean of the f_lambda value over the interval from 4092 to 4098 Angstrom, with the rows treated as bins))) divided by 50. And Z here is 0.092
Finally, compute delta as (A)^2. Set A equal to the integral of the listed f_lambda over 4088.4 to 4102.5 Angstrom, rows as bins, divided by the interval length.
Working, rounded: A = 6.0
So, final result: 36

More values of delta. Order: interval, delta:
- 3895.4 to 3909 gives 40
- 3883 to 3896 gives 49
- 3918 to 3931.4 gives 32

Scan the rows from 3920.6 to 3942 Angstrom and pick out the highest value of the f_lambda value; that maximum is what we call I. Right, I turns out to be 5.956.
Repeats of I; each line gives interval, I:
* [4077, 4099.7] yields 6.85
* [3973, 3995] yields 26.56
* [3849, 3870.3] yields 10.08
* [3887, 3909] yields 7.39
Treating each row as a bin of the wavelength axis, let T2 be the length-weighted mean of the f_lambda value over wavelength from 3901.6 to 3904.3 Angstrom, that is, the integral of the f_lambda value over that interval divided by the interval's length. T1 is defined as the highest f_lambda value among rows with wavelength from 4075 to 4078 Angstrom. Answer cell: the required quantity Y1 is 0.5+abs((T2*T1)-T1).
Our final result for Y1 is 30.2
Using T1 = 5.541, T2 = 6.4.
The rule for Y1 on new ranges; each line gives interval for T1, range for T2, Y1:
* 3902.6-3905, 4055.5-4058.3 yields 26.9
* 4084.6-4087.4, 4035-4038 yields 26.0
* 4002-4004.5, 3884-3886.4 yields 34.0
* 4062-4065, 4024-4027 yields 25.1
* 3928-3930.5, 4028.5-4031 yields 31.8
